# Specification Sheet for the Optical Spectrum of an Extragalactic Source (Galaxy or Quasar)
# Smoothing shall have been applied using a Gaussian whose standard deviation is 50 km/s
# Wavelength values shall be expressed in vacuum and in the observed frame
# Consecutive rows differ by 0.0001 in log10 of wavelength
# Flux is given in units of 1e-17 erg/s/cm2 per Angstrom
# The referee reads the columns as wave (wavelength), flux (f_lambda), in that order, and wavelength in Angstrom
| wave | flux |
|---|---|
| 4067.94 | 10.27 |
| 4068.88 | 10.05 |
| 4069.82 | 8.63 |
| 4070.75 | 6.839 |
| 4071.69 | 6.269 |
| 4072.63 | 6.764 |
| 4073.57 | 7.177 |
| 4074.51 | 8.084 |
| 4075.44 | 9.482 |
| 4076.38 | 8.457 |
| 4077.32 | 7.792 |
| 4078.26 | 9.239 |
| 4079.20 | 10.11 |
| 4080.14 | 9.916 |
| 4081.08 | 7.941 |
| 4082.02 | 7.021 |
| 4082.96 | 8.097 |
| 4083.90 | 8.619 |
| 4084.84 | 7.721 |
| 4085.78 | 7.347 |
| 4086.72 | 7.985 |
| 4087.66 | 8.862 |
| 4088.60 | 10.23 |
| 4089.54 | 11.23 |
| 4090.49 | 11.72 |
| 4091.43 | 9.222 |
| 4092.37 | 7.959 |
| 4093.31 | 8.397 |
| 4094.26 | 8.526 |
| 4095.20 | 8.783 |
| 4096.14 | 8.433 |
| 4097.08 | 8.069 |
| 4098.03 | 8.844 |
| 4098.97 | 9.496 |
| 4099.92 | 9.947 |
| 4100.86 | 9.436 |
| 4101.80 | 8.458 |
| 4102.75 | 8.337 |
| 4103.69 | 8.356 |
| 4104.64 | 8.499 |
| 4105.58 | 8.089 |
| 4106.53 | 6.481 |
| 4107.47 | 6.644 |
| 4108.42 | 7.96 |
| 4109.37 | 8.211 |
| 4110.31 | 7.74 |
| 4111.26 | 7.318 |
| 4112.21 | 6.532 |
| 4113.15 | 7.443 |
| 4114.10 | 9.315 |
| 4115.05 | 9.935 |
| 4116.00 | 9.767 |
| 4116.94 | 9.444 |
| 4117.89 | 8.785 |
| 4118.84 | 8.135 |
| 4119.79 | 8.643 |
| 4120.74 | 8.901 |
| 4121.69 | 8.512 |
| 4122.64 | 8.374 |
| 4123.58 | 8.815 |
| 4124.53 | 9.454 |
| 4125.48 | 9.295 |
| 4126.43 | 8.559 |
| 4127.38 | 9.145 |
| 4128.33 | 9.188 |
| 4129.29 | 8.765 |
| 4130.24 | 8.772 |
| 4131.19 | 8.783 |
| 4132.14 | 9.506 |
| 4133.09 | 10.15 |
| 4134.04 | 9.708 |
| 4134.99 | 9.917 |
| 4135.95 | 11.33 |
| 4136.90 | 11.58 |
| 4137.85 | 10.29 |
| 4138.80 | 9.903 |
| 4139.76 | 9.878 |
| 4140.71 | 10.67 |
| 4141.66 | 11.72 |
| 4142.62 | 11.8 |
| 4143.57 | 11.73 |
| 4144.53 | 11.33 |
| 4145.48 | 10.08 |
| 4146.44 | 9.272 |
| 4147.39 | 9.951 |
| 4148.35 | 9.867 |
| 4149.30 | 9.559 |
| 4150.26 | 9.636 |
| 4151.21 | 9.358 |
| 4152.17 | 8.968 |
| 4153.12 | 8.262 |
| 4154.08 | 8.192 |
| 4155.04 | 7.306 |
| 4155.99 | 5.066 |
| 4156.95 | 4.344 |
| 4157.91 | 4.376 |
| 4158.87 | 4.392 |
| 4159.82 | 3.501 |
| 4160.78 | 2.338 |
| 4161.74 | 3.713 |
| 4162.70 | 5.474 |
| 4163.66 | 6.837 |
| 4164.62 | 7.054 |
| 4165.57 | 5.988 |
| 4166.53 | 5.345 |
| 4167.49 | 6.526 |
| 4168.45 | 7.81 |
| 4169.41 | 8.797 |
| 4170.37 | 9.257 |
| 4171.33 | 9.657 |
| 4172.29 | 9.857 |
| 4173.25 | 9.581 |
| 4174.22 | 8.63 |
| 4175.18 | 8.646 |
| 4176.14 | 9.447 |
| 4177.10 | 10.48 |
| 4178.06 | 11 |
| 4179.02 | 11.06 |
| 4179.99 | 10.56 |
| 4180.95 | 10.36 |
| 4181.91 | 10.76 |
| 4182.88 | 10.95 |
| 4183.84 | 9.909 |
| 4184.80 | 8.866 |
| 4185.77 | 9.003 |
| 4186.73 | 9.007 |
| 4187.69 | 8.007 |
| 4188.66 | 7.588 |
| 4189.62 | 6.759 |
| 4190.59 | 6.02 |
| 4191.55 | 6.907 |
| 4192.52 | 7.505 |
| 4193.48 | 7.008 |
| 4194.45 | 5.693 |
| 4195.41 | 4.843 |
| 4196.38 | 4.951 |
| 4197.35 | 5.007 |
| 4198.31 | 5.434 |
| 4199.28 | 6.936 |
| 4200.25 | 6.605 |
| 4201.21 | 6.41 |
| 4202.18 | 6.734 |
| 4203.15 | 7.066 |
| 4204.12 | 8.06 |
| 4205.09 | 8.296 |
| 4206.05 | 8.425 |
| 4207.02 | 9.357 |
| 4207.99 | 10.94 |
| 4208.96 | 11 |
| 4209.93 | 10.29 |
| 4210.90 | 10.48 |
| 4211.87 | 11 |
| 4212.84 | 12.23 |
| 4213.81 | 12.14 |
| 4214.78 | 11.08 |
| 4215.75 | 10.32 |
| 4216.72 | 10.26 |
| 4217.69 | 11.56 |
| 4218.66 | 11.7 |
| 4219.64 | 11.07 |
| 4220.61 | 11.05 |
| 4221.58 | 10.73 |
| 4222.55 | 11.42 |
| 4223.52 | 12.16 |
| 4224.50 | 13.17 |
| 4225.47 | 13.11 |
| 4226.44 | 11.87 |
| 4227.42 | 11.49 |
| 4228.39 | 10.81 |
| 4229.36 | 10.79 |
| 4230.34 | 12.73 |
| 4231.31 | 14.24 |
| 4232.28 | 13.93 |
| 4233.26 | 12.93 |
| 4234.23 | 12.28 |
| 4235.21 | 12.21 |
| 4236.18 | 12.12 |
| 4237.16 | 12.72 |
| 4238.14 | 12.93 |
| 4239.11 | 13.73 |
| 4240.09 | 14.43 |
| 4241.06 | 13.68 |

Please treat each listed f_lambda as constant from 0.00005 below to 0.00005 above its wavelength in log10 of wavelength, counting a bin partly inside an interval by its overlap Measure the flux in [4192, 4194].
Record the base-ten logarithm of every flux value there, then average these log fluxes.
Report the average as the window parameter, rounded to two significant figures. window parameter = 0.86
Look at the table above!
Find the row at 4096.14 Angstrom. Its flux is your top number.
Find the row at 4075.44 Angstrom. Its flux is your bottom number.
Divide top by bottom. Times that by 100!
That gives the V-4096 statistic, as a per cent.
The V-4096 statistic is 89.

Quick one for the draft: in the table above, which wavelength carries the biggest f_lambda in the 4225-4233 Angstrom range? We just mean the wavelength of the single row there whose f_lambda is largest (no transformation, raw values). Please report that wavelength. 4231.31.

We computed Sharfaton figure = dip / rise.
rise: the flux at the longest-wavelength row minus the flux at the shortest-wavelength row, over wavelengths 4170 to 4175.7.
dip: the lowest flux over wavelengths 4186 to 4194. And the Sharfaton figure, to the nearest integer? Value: -10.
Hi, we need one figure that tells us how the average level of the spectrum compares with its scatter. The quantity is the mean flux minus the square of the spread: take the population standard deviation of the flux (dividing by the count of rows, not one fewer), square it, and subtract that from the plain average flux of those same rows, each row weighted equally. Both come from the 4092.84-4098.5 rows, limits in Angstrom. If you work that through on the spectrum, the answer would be 8.4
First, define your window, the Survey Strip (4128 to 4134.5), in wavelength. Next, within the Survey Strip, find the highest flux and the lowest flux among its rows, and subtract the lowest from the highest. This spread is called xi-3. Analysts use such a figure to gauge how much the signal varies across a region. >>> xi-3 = 1.4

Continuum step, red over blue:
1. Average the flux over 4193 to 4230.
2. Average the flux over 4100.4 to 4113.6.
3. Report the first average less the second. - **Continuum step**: 1.7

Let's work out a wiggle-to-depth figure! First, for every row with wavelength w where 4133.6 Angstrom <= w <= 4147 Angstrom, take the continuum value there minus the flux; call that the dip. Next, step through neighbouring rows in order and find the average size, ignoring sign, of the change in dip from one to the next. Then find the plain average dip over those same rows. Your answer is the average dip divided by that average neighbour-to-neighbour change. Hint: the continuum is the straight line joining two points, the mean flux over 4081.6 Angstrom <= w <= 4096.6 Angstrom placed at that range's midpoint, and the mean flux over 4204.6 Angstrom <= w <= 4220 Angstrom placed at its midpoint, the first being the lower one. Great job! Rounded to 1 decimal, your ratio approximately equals -1.8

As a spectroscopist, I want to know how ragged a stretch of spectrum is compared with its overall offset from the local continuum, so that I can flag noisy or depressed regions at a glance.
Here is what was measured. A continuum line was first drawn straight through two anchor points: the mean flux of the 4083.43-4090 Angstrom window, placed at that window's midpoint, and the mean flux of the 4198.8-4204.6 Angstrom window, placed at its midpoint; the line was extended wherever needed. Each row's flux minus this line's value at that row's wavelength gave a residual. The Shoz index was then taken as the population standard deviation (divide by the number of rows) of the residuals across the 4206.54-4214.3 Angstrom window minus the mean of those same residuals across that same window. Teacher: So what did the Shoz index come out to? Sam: -3.2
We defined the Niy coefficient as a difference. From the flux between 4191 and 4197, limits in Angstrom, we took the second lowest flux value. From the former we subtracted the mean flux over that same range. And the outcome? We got -1.2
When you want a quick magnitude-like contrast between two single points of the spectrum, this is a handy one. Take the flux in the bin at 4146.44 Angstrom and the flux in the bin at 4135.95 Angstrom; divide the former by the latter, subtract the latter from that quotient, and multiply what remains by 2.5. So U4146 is -26.3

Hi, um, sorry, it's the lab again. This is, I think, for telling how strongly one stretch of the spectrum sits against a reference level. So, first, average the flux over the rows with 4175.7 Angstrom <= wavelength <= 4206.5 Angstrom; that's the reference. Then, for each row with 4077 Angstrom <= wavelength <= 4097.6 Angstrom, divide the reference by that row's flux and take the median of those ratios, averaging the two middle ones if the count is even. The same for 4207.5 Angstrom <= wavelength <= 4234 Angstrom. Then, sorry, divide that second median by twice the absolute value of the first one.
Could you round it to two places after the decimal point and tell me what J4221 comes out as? 0.37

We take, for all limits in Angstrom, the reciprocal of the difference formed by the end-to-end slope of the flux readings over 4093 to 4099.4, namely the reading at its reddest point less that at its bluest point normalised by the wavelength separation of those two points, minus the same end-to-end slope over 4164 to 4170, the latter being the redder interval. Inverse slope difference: -6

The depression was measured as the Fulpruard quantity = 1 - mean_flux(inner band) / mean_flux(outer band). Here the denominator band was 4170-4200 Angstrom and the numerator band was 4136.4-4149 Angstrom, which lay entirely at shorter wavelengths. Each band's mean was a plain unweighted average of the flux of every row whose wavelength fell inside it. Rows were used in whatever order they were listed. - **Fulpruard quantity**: -0.27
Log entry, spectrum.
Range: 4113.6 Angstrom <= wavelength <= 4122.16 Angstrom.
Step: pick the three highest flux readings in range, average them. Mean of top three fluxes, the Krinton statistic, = 9.7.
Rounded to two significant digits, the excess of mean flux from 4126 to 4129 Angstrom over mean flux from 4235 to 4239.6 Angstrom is -3.8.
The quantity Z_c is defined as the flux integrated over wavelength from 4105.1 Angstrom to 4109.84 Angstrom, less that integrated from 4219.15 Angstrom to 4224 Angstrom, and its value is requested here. -19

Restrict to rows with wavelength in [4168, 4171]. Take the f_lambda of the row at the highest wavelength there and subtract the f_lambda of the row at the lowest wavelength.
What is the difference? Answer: 1.4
